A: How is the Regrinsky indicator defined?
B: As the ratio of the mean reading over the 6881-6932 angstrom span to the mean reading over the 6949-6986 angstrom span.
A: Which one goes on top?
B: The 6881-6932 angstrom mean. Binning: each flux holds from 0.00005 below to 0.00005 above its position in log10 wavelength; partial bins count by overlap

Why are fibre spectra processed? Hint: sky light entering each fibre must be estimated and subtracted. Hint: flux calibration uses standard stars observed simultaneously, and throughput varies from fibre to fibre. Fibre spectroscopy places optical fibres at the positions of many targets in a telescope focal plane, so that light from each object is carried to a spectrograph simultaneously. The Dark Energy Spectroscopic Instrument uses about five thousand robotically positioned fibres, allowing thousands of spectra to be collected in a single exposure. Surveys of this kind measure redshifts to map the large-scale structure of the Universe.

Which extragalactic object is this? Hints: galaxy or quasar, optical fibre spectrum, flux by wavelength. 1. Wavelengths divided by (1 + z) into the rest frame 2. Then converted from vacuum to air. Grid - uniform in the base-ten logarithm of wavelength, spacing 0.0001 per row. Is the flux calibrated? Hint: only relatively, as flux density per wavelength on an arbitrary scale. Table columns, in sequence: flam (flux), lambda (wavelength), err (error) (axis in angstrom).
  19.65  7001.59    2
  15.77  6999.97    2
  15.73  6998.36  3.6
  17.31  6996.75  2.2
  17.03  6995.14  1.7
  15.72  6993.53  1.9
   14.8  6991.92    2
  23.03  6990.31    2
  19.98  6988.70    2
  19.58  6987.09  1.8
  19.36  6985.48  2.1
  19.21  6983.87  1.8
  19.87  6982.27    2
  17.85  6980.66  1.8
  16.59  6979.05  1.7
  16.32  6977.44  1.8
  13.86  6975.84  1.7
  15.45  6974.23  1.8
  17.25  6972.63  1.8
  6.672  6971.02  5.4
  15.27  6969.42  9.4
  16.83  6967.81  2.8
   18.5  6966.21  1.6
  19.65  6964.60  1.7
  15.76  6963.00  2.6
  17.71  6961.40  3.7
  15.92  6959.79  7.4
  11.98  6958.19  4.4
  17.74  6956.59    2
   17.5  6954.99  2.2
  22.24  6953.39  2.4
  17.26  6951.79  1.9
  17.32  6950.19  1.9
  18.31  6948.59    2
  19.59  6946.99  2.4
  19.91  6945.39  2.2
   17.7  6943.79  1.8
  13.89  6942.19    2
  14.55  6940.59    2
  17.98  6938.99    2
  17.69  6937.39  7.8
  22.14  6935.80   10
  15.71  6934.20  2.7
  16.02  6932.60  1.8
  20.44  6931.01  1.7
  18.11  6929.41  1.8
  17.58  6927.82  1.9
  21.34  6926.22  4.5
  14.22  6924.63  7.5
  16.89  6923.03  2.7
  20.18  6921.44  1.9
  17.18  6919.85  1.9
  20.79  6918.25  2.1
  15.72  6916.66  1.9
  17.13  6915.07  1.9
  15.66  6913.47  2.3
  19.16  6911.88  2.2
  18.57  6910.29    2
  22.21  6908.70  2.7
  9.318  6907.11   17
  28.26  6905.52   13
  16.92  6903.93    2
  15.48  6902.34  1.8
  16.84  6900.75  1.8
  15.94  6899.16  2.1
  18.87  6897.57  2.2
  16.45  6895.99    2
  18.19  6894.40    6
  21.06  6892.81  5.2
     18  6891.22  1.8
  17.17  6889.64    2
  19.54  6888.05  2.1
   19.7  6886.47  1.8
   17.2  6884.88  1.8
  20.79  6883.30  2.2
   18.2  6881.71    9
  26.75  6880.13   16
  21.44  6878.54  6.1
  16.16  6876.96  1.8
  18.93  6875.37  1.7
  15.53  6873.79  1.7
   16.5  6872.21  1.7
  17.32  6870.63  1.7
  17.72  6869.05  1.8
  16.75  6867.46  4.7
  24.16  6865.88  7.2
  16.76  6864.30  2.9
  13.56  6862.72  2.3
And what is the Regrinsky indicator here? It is 1.09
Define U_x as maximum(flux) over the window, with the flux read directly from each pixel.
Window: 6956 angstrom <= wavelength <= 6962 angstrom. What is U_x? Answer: 17.74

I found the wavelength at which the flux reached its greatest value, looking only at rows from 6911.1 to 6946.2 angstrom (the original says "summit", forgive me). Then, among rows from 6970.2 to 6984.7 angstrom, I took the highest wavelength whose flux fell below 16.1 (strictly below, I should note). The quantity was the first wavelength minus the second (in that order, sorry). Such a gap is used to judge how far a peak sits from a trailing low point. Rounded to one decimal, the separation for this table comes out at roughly -40.0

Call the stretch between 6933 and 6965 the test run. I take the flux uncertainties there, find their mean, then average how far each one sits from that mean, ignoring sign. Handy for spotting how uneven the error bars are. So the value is 1.7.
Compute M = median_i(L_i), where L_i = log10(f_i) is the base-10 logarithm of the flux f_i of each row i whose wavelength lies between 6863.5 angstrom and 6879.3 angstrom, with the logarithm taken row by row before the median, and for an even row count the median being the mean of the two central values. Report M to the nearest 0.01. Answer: 1.23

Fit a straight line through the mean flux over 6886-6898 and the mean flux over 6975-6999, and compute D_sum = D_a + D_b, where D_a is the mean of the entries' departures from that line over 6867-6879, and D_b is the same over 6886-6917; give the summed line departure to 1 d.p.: -1.8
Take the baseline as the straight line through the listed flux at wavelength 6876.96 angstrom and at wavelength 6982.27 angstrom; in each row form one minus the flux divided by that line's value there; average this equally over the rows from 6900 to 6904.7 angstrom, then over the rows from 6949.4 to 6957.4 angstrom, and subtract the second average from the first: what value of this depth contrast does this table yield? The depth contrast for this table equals 0.014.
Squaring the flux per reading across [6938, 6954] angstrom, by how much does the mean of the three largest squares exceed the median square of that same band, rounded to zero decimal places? 107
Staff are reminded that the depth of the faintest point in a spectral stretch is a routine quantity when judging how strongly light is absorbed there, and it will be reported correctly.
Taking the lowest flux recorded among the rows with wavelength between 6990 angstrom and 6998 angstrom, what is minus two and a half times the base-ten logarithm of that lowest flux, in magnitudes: -2.93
